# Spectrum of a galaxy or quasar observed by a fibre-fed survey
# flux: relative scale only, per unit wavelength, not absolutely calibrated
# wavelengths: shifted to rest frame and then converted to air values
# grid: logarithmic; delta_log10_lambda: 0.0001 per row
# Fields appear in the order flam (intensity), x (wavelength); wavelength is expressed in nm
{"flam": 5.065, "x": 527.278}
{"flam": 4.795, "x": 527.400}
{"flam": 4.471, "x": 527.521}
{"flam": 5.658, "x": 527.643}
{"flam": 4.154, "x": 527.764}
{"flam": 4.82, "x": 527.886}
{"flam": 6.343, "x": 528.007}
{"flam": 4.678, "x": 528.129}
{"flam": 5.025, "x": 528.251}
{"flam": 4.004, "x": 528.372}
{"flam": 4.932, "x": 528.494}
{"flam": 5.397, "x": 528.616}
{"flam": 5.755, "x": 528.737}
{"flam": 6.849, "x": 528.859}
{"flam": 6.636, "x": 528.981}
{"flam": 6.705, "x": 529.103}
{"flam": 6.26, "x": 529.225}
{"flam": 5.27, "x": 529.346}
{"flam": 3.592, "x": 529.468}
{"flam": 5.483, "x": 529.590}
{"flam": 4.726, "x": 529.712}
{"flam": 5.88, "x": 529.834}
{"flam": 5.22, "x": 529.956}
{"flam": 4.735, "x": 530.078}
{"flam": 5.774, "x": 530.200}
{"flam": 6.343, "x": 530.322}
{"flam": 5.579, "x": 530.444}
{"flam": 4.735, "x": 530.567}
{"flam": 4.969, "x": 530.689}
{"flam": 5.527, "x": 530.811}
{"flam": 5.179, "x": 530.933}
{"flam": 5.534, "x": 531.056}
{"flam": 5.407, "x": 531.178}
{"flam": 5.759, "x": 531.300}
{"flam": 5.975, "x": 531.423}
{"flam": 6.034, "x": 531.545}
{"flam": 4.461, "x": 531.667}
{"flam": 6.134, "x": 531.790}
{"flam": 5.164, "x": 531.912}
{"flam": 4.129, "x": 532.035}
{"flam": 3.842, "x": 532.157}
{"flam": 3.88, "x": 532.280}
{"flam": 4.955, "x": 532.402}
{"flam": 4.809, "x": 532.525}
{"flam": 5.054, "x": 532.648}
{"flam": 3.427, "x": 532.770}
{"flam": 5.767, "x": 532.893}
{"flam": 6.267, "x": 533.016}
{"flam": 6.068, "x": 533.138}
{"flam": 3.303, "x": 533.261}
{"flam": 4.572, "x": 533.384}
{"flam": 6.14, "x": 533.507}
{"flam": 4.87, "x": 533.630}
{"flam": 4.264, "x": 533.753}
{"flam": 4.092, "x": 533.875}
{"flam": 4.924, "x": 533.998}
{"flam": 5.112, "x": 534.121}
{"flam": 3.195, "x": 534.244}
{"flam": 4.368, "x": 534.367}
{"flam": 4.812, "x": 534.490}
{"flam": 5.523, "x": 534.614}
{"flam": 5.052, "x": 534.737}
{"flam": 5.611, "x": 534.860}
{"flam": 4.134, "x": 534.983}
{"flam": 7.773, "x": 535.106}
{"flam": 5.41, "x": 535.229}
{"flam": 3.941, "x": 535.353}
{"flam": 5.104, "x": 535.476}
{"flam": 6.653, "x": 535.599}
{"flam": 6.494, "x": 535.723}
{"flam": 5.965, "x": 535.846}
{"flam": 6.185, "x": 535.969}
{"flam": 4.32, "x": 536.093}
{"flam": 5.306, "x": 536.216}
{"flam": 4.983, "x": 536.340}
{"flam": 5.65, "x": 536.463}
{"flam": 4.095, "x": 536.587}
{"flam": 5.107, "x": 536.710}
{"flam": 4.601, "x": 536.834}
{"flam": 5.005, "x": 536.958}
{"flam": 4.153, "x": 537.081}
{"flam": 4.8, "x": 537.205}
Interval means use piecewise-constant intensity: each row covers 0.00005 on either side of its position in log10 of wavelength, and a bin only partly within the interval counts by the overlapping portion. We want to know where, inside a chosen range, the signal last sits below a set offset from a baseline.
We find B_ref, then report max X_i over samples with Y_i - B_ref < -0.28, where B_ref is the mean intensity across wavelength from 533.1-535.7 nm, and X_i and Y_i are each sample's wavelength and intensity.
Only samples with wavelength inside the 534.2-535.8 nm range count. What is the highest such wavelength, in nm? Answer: 535.353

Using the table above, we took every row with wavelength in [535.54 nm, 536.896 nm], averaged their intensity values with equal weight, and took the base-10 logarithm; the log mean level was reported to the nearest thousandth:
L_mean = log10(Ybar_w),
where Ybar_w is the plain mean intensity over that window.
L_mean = 0.732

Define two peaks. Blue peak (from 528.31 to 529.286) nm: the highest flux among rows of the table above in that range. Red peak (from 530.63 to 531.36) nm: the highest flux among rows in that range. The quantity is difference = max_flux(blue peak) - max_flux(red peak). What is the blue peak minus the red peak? 1.1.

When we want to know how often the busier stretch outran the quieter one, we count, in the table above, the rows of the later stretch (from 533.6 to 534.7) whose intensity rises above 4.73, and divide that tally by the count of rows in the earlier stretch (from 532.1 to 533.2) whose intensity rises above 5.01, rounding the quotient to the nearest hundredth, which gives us 1.25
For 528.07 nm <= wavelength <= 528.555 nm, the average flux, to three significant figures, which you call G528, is 4.66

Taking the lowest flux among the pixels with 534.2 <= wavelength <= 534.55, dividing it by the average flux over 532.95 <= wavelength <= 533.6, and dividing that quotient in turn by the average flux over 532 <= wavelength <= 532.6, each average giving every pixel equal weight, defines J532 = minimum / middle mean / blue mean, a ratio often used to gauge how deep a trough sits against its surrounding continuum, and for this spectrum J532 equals 0.140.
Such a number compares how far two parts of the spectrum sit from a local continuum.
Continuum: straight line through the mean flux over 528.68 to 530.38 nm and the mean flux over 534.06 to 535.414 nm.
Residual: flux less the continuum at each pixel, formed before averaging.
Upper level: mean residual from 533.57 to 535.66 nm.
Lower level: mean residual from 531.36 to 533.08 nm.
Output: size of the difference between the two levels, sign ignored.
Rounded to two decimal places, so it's 0.30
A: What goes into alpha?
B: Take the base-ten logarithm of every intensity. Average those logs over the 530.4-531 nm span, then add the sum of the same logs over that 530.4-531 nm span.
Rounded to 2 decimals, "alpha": 4.29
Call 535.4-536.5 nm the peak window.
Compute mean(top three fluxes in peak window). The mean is 6.4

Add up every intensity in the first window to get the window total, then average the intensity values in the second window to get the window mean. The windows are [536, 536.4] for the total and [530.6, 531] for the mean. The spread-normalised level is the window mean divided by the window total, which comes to 0.36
